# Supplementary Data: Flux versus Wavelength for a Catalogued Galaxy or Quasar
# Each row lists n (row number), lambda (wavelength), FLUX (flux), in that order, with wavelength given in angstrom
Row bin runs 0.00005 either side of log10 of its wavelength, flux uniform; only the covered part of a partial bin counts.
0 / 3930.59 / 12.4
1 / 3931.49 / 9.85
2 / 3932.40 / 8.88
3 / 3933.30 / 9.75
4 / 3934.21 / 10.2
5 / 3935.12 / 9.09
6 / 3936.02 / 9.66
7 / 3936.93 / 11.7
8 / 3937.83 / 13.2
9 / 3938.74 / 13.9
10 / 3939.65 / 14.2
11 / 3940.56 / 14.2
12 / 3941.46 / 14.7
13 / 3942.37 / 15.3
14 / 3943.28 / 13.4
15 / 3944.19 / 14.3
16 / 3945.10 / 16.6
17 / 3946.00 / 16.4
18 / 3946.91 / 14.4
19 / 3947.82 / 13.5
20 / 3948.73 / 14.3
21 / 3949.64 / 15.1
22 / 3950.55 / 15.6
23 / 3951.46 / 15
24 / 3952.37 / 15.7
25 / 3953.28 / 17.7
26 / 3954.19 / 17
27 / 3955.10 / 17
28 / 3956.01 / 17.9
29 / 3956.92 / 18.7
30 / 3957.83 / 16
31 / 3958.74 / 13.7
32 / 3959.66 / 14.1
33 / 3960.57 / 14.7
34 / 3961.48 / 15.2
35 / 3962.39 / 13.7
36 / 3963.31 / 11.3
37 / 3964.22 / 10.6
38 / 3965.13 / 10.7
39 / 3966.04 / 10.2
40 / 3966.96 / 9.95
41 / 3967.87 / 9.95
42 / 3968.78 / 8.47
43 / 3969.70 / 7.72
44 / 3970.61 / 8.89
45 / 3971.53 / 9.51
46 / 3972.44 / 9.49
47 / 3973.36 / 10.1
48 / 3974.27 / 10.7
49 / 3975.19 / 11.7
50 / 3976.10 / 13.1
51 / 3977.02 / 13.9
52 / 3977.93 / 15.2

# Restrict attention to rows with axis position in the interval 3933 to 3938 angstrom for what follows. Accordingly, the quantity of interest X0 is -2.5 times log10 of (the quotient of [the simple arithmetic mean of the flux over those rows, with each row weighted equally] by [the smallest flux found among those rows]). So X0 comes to -0.17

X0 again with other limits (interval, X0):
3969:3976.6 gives -0.30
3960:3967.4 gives -0.21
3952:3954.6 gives -0.07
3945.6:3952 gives -0.11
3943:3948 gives -0.11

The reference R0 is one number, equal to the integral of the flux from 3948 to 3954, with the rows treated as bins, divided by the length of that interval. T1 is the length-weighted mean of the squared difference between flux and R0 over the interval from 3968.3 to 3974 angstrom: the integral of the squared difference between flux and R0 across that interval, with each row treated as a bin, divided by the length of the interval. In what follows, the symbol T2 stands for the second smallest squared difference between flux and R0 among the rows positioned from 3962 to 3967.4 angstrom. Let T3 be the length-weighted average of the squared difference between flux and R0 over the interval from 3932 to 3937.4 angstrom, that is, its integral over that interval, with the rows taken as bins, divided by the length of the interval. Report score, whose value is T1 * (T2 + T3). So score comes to 2130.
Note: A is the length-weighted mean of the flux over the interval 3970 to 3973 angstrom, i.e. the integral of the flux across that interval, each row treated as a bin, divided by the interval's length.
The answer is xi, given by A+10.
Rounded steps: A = 9.2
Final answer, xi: 19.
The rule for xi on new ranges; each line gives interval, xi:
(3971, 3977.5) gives 21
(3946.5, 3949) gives 24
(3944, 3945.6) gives 26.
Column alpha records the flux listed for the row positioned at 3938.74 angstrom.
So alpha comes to 13.9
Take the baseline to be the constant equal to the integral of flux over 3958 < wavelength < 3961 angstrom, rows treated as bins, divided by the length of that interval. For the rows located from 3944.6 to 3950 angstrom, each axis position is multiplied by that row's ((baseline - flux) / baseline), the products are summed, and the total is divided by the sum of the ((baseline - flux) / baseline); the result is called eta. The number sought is 3945.9 angstrom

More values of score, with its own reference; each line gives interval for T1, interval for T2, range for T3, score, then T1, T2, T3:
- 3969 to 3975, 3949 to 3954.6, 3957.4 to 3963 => 79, 38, 0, 2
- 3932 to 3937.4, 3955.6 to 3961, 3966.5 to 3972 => 1400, 33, 1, 42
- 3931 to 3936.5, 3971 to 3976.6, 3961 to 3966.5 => 1093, 35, 15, 16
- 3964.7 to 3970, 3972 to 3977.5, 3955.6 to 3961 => 353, 37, 6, 4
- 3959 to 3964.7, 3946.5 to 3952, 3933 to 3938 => 219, 8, 0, 27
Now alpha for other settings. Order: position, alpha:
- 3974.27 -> 10.7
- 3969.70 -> 7.72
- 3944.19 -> 14.3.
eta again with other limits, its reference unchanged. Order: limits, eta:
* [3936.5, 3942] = 3937.1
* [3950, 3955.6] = 3953.4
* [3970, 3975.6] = 3972.6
